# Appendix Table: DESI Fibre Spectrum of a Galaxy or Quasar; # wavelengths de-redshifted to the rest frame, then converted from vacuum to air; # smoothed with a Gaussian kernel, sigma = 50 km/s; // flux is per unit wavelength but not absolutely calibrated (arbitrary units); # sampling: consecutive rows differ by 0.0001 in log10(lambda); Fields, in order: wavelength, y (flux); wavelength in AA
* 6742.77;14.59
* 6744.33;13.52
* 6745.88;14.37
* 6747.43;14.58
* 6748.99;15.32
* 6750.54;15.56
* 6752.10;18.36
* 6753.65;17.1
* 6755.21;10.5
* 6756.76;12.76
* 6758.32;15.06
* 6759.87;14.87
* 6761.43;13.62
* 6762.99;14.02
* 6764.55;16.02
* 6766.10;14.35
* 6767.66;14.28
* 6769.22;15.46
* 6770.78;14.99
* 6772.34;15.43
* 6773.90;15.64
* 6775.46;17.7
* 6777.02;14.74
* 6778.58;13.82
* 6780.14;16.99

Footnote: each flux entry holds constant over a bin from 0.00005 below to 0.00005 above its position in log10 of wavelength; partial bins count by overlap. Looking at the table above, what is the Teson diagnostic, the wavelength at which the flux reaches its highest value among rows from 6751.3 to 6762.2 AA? 6752.10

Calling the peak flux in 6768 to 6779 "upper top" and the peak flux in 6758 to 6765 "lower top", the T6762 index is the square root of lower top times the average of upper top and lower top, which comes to 16.4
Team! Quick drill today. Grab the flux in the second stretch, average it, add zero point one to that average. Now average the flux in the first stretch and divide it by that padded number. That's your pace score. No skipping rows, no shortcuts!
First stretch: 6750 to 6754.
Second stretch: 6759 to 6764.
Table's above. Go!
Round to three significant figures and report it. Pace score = 1.19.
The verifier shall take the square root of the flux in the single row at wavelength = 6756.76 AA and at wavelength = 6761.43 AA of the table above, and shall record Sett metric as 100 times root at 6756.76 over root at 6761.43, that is 96.8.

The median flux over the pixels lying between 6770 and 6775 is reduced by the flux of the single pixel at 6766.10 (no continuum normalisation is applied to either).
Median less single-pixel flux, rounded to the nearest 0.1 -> 1.1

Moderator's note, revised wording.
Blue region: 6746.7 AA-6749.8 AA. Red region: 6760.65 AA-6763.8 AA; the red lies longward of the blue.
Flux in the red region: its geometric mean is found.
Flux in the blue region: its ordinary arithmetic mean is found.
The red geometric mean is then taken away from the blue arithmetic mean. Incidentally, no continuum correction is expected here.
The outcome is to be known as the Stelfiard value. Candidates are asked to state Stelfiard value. 1.13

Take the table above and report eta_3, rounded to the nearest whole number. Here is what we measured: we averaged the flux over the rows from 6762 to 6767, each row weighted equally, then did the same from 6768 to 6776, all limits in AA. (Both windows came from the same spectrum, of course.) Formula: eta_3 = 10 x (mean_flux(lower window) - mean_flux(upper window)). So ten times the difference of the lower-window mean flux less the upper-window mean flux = -10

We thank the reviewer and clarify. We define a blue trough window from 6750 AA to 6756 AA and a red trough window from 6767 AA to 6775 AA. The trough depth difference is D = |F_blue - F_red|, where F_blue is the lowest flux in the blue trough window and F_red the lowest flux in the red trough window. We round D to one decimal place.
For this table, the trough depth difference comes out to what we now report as 3.8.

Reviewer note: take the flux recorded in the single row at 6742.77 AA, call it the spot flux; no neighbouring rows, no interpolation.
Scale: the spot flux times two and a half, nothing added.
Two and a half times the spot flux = 36.5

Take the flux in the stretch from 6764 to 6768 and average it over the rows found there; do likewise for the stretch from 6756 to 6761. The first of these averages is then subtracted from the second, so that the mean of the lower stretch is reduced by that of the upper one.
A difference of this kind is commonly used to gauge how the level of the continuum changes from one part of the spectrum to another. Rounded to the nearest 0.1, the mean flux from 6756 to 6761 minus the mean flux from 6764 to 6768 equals -0.7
